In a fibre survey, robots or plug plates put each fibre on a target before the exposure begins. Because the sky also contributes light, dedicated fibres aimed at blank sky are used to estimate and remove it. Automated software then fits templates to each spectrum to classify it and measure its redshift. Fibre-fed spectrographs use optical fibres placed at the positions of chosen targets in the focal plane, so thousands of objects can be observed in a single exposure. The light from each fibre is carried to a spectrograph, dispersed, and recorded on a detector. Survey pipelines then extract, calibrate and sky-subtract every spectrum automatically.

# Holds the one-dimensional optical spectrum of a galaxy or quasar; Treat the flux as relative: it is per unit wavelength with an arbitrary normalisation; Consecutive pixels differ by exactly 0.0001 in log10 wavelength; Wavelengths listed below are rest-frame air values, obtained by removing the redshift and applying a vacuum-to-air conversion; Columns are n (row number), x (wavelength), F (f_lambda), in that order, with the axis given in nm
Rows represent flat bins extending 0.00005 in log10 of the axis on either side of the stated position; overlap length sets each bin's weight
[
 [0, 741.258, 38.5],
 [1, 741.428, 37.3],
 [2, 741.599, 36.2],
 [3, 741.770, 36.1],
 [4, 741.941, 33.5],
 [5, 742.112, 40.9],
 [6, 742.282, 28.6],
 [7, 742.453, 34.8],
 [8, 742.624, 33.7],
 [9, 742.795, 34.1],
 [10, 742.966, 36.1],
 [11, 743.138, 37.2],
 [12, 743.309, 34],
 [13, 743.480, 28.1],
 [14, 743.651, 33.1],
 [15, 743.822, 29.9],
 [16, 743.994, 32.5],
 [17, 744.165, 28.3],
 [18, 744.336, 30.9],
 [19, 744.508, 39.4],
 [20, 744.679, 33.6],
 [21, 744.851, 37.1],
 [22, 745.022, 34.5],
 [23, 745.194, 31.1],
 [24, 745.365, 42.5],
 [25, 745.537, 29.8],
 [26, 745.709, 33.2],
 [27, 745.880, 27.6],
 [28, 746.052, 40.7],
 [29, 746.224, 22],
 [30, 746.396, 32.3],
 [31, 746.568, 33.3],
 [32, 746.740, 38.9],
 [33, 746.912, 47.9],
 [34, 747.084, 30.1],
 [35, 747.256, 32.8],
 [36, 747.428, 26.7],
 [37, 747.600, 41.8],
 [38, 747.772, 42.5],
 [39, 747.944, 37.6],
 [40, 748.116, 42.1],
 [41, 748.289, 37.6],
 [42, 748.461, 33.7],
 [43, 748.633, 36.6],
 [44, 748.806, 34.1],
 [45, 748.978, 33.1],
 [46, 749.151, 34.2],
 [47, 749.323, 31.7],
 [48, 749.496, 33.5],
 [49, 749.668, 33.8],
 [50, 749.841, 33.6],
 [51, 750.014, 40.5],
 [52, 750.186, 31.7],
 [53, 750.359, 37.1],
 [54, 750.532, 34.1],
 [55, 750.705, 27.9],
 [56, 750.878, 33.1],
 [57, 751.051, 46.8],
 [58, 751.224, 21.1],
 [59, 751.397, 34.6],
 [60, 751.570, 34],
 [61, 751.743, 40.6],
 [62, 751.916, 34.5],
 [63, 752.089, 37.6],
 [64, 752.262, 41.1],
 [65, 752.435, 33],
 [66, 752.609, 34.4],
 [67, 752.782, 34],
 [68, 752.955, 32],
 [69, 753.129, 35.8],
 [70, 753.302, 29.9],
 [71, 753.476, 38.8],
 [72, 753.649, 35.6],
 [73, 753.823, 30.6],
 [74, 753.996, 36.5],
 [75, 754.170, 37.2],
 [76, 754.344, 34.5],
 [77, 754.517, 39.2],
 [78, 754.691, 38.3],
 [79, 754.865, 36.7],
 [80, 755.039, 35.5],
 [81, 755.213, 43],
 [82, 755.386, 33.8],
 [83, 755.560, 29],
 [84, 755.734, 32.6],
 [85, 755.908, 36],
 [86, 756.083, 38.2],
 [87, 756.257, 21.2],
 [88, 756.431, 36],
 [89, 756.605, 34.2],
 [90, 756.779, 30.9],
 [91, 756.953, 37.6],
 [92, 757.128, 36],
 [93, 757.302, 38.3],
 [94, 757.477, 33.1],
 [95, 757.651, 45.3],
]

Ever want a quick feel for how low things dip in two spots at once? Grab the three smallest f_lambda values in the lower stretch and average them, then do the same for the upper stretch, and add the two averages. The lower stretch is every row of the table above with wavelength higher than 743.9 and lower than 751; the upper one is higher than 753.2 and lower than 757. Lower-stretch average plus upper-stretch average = 52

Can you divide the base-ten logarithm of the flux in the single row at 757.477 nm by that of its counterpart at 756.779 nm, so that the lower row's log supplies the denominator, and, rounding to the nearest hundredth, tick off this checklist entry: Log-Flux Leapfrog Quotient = 1.02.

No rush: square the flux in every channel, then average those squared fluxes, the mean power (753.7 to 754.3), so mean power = 1217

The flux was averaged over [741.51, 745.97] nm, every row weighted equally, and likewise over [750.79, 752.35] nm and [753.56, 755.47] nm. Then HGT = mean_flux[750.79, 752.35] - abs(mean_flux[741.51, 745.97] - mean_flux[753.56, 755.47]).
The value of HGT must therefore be 33.2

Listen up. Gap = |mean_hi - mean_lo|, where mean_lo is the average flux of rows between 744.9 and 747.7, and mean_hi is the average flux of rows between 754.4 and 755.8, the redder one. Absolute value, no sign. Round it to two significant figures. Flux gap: 1.9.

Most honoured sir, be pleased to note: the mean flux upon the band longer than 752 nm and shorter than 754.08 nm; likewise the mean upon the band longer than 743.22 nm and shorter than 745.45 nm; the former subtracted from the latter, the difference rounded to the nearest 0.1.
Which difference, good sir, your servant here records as -1.5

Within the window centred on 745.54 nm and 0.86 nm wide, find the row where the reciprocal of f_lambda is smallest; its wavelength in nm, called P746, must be 745.365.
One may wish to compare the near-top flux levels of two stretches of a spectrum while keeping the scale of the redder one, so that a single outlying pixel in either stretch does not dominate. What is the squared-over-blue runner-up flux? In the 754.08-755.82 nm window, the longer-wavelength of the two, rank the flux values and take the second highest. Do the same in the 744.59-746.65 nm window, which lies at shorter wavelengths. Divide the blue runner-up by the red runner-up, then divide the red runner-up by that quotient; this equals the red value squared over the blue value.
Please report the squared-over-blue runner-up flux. 37.8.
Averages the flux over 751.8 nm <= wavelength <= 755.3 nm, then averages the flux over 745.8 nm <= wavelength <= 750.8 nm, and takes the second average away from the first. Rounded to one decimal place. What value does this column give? 1.1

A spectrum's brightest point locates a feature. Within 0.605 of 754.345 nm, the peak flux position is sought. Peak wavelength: 754.517 nm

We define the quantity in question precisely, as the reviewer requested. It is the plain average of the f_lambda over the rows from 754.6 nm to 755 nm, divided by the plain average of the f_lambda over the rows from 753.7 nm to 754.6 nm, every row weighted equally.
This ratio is 1.05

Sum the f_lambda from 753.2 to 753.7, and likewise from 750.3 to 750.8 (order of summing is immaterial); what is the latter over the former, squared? 0.90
